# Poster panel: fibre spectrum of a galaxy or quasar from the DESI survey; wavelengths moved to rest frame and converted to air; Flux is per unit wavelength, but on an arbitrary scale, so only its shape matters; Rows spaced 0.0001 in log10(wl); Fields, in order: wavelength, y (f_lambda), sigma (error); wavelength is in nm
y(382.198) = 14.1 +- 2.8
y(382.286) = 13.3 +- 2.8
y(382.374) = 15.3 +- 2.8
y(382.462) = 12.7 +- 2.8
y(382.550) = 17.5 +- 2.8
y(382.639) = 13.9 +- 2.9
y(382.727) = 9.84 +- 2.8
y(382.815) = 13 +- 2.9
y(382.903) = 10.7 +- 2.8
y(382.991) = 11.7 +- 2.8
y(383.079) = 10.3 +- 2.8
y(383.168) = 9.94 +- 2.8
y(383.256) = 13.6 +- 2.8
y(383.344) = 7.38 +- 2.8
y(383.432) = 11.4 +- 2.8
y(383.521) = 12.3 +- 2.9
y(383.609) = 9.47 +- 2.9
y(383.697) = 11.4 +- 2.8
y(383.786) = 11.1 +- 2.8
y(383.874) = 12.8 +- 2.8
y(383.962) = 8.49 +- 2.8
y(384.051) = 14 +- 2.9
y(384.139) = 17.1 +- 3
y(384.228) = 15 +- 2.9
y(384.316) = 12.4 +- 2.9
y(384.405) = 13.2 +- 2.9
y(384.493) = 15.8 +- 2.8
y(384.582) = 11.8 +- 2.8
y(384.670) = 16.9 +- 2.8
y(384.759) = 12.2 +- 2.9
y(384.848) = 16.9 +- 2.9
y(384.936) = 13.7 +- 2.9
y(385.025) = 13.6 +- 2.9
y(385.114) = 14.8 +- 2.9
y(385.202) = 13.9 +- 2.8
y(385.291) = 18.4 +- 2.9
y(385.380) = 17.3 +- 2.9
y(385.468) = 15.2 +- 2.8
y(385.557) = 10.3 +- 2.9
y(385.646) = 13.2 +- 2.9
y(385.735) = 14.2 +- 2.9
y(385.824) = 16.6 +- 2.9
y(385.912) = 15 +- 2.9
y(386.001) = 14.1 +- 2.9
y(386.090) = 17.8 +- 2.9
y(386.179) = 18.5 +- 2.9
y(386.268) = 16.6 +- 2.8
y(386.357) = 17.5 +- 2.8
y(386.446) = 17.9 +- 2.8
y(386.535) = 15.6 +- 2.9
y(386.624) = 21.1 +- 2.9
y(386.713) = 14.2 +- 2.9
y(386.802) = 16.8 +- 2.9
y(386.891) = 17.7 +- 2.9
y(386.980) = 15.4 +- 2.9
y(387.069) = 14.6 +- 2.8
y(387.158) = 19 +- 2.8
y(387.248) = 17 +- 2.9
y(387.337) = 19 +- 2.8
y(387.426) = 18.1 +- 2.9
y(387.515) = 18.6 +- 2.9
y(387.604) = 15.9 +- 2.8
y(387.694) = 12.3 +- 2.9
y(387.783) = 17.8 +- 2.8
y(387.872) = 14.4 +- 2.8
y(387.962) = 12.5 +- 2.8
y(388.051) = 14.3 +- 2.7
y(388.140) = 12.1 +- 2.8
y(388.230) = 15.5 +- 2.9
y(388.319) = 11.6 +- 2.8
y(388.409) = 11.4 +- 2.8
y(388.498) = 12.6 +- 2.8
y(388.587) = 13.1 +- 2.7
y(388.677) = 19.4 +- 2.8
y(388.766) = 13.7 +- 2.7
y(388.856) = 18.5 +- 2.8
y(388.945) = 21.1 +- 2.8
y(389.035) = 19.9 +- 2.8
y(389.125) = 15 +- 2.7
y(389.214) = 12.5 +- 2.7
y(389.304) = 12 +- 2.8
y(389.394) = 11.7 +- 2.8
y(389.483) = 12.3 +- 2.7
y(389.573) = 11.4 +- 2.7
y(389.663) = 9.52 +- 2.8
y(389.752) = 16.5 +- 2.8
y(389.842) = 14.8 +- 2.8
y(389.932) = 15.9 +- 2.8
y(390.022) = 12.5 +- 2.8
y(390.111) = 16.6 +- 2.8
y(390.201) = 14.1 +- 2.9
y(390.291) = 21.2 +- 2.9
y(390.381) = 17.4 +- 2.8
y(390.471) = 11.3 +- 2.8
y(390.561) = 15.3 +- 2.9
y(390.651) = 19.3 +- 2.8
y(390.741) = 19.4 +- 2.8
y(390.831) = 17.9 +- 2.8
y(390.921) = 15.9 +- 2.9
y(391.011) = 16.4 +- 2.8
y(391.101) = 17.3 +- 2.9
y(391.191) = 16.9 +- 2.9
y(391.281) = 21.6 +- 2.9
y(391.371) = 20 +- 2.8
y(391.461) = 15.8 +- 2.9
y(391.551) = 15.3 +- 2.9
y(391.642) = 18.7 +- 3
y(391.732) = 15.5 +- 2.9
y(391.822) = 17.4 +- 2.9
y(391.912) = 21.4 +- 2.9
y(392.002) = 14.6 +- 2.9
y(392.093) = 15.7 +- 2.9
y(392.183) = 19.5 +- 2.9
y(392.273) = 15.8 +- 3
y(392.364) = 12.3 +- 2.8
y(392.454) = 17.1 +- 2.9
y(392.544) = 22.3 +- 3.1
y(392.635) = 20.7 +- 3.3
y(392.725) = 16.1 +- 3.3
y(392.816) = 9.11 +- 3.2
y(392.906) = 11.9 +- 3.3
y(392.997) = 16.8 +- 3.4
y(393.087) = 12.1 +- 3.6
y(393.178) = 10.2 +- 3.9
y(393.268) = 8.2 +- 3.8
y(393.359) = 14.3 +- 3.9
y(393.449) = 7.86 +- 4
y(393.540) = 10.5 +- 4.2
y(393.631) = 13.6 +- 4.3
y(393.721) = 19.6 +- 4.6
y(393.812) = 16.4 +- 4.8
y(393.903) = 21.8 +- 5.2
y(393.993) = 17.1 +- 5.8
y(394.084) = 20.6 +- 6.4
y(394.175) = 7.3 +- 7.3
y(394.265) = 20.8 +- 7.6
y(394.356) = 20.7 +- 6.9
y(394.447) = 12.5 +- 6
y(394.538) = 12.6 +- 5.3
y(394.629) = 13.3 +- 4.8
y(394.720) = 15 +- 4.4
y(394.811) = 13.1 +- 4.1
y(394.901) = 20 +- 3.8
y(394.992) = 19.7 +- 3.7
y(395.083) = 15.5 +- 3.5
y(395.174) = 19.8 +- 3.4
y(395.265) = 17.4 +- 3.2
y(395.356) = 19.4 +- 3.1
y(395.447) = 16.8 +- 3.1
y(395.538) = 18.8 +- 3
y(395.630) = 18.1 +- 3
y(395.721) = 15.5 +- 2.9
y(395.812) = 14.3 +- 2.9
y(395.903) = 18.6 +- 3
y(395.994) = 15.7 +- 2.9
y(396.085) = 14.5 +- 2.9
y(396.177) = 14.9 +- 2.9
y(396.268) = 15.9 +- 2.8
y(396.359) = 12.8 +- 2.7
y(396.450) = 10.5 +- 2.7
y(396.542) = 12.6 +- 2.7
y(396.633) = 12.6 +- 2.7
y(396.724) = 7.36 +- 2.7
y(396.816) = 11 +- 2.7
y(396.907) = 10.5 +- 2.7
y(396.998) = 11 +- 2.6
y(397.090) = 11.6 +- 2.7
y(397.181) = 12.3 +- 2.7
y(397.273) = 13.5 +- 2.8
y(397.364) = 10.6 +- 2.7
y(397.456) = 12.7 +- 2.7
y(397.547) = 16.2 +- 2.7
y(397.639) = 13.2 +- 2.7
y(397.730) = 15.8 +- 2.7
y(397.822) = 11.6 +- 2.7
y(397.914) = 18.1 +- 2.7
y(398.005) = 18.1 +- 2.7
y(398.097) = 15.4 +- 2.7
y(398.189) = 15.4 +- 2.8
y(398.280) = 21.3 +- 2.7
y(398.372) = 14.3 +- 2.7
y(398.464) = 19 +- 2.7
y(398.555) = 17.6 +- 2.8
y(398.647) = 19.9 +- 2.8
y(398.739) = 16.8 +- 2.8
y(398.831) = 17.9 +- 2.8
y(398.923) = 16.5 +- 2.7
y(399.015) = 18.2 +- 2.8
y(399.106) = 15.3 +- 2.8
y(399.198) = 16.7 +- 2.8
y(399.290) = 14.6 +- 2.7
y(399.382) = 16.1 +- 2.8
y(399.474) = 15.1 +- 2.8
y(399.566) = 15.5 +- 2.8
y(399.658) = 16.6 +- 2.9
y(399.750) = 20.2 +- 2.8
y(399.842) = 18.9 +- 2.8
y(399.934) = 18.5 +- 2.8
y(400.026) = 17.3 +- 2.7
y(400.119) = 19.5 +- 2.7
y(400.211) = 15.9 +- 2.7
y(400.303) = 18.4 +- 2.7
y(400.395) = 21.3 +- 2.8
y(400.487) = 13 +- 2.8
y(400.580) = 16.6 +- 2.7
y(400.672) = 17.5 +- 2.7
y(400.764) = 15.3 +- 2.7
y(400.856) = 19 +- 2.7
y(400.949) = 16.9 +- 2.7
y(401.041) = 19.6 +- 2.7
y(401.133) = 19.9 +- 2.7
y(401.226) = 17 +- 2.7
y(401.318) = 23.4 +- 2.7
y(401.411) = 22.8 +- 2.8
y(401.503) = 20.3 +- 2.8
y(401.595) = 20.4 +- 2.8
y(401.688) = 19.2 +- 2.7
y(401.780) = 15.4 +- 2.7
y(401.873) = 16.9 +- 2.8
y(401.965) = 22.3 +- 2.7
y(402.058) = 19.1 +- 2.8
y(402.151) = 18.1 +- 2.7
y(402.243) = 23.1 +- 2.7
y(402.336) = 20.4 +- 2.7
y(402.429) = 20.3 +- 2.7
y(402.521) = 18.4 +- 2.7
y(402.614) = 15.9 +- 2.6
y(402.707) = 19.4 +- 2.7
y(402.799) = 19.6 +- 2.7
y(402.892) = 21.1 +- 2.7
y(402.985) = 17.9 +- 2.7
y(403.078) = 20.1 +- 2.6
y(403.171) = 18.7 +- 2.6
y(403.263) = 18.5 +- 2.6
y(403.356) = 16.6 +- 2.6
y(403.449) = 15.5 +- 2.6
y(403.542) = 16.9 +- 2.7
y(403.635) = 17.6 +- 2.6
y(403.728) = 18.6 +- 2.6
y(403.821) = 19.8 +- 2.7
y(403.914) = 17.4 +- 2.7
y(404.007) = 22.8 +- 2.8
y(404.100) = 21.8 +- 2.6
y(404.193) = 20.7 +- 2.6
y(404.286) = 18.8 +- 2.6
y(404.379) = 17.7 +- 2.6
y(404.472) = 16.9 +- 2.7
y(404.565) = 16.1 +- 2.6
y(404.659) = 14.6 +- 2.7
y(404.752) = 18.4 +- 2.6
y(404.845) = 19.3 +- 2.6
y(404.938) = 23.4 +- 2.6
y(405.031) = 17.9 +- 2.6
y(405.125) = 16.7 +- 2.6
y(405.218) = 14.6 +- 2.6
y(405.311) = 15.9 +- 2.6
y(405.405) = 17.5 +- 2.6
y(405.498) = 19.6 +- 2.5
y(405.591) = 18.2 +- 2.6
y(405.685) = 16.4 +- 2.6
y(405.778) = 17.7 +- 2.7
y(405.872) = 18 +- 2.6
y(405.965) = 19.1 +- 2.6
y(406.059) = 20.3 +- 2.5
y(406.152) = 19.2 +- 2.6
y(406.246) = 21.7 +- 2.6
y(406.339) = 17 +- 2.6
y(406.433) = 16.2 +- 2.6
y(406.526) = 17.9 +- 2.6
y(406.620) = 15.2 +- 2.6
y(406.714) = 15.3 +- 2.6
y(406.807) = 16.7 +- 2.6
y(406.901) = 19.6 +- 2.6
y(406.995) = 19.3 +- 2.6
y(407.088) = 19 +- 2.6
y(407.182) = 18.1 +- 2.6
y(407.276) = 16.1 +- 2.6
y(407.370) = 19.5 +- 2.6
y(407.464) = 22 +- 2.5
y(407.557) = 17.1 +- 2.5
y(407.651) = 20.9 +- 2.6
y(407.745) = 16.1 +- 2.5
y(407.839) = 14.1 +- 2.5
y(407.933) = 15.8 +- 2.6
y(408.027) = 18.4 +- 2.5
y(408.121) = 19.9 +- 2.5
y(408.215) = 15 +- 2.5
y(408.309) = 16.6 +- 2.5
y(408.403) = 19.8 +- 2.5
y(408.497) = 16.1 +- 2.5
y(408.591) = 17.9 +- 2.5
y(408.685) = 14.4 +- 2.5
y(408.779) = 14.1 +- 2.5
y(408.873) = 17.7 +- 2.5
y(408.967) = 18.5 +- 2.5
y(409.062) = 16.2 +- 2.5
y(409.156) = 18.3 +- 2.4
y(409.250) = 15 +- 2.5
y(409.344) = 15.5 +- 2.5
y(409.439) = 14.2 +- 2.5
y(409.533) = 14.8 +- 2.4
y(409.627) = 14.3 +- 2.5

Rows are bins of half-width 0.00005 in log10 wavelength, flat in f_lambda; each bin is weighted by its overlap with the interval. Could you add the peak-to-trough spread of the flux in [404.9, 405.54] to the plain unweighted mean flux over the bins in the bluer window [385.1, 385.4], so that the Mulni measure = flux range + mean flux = 24.9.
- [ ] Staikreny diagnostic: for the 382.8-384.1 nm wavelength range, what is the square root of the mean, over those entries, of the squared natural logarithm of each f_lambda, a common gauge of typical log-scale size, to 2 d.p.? 2.41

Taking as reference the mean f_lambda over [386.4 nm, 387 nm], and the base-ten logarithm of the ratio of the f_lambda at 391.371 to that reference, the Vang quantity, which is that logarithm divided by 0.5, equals 0.14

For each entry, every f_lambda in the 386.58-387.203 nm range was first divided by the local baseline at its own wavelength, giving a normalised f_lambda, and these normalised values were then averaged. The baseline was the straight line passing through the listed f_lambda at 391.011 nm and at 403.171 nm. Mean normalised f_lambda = 1.09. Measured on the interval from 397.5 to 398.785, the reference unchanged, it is 0.94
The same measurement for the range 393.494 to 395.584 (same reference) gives 0.97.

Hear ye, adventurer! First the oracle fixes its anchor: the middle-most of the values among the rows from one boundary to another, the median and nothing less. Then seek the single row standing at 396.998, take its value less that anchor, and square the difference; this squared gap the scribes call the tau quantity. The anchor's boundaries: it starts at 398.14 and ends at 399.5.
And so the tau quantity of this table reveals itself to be 32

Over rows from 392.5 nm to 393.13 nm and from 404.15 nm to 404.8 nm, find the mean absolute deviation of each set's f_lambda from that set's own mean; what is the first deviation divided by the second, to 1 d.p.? 2.6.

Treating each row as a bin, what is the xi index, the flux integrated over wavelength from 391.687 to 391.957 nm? 4.9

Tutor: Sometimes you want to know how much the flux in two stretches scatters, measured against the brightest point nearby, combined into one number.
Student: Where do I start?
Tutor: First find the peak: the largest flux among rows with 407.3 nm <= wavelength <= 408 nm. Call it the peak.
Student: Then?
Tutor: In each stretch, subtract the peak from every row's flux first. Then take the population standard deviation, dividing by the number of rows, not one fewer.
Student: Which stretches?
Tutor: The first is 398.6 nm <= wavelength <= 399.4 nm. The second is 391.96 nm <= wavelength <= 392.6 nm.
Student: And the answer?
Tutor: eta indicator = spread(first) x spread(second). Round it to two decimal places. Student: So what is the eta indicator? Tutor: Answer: 4.58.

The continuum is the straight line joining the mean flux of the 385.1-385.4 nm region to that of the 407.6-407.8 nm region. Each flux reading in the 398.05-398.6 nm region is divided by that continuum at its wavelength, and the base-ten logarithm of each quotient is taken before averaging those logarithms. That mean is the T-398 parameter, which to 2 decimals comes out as -0.01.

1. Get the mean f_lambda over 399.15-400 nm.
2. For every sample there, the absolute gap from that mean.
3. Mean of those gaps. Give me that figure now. 1.53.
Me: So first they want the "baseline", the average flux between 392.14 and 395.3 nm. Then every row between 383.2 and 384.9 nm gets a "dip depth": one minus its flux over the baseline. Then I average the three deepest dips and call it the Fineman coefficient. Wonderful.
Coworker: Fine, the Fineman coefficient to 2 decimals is 0.45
